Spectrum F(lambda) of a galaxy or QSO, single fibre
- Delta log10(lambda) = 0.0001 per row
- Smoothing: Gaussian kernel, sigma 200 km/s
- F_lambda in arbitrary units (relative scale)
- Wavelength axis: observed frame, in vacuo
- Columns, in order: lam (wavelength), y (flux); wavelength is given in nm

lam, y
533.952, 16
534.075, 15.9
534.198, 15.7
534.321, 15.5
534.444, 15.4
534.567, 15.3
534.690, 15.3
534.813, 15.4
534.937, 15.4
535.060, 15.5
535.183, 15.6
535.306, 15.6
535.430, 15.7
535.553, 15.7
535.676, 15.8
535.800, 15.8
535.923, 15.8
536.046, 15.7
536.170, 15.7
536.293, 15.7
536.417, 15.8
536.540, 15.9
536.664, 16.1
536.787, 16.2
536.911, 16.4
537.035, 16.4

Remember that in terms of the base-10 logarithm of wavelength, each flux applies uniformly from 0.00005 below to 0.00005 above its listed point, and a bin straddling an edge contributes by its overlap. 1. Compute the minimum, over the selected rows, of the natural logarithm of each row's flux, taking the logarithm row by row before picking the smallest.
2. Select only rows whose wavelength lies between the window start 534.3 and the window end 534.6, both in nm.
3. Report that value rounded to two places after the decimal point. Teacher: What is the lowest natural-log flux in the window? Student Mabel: 2.73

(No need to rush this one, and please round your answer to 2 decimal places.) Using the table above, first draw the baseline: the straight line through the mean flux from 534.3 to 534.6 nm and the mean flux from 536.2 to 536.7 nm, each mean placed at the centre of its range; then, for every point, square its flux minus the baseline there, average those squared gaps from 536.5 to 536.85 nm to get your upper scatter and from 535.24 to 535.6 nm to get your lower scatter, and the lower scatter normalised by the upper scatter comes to 0.07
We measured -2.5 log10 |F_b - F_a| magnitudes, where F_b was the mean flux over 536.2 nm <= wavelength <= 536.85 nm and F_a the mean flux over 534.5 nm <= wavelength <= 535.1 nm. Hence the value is 0.6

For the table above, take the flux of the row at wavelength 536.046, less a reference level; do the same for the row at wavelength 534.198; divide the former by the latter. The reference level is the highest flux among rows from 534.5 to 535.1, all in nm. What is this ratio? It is 1.0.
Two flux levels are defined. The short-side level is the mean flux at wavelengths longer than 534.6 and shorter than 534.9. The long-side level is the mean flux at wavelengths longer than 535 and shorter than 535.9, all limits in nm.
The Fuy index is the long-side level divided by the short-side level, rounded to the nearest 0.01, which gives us 1.02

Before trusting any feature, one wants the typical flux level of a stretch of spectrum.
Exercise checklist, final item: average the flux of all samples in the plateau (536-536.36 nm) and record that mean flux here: 15.7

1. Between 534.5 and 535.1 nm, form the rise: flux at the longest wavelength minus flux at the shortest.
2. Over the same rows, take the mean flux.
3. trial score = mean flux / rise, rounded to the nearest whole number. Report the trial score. 77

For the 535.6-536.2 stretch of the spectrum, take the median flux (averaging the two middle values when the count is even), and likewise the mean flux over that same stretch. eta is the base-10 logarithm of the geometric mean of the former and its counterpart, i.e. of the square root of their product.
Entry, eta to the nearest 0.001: 1.198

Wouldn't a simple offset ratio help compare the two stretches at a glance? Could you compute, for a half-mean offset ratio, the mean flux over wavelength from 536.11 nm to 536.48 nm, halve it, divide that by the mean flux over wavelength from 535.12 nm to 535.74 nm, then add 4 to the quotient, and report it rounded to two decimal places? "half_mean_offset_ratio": 4.50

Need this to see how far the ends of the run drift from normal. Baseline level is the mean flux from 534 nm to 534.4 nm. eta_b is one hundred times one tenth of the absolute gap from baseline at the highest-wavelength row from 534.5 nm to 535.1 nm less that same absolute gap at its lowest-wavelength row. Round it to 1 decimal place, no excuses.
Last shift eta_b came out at -2.0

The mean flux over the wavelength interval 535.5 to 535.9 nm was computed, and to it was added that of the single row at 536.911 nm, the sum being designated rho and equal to 32.2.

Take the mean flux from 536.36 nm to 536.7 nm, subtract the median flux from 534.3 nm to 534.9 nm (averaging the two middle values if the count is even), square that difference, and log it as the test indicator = 0.28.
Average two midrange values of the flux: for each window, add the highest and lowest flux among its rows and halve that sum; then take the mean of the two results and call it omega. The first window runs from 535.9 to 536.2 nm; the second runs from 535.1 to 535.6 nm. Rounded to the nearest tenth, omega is 15.7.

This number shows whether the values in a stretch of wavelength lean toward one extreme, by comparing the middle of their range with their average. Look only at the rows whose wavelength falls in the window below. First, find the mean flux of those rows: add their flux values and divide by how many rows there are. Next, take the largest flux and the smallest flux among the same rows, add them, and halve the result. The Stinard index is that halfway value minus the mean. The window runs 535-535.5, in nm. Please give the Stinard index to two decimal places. 0.00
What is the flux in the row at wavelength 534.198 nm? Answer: 15.7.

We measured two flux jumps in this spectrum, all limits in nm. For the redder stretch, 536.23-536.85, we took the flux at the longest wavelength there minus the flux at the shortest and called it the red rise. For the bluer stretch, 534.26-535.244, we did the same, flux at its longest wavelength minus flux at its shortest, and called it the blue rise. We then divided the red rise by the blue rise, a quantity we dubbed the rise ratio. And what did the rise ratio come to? 5.0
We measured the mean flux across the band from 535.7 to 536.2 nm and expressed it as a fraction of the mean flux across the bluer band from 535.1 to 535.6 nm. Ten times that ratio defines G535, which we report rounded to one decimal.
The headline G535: 10.1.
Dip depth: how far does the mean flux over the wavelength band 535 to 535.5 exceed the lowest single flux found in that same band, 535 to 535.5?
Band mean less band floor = 0.10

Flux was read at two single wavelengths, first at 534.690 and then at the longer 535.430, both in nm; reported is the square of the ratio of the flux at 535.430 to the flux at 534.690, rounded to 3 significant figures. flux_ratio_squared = 1.05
